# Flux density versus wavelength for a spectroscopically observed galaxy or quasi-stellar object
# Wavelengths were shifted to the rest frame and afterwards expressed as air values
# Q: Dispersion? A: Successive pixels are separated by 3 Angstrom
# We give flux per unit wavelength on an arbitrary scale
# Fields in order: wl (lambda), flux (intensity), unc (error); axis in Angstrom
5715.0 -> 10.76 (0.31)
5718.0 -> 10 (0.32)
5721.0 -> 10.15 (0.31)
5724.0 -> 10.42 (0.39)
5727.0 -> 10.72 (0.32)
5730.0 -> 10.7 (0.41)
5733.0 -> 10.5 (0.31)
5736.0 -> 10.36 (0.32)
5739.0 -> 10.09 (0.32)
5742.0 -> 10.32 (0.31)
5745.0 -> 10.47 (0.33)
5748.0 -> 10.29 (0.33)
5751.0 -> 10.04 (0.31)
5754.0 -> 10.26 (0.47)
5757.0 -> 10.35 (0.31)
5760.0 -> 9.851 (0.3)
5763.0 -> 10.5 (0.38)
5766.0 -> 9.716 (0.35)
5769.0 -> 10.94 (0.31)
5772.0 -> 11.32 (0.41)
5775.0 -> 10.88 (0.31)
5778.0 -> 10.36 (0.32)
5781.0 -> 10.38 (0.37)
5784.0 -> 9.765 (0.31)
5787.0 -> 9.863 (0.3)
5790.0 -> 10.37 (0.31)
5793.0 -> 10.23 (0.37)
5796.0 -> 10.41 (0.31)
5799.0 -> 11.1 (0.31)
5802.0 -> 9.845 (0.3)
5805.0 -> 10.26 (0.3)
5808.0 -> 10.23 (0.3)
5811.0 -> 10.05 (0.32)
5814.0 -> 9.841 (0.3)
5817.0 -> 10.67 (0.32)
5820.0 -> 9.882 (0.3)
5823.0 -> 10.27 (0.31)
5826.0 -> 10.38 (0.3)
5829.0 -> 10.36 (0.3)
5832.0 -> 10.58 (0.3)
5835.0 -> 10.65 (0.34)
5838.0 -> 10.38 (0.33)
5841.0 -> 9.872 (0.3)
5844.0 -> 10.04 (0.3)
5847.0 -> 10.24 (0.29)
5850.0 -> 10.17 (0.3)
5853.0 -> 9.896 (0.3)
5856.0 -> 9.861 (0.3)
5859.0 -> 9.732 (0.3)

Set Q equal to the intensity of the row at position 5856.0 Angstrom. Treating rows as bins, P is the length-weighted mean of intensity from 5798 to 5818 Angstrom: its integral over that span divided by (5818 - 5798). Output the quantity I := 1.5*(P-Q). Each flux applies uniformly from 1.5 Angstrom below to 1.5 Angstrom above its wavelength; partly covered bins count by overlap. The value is 0.6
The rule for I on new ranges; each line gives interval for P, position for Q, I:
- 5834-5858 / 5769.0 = -1.2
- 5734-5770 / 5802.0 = 0.6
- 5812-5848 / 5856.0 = 0.6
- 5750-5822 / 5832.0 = -0.4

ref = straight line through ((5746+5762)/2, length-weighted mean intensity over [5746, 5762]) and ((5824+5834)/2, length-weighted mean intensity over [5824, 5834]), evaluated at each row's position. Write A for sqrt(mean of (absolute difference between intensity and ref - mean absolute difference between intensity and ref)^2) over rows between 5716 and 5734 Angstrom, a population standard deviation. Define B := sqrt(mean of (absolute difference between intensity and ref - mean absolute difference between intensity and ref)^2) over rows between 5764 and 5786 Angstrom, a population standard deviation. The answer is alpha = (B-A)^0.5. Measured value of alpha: 0.303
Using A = 0.23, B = 0.32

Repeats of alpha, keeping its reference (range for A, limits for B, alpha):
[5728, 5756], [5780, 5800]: 0.297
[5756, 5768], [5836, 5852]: 0.226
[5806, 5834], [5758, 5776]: 0.292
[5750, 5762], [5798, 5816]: 0.364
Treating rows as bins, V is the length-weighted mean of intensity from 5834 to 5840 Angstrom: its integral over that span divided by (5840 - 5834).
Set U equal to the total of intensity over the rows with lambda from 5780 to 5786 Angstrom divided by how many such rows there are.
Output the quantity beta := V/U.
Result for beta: 1.04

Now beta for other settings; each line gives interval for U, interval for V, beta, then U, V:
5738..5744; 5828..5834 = 1.03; 10.2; 10.5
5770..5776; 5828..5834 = 0.95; 11.1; 10.5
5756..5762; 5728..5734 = 1.05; 10.1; 10.6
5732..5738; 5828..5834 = 1.01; 10.4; 10.5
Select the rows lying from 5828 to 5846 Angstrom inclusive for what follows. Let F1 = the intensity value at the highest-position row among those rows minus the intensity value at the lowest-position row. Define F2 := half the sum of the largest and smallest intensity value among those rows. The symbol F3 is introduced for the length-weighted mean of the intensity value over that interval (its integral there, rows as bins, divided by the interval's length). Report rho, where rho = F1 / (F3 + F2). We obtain -0.016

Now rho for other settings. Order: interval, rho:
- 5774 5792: -0.025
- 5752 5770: 0.033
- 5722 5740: -0.016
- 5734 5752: -0.016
